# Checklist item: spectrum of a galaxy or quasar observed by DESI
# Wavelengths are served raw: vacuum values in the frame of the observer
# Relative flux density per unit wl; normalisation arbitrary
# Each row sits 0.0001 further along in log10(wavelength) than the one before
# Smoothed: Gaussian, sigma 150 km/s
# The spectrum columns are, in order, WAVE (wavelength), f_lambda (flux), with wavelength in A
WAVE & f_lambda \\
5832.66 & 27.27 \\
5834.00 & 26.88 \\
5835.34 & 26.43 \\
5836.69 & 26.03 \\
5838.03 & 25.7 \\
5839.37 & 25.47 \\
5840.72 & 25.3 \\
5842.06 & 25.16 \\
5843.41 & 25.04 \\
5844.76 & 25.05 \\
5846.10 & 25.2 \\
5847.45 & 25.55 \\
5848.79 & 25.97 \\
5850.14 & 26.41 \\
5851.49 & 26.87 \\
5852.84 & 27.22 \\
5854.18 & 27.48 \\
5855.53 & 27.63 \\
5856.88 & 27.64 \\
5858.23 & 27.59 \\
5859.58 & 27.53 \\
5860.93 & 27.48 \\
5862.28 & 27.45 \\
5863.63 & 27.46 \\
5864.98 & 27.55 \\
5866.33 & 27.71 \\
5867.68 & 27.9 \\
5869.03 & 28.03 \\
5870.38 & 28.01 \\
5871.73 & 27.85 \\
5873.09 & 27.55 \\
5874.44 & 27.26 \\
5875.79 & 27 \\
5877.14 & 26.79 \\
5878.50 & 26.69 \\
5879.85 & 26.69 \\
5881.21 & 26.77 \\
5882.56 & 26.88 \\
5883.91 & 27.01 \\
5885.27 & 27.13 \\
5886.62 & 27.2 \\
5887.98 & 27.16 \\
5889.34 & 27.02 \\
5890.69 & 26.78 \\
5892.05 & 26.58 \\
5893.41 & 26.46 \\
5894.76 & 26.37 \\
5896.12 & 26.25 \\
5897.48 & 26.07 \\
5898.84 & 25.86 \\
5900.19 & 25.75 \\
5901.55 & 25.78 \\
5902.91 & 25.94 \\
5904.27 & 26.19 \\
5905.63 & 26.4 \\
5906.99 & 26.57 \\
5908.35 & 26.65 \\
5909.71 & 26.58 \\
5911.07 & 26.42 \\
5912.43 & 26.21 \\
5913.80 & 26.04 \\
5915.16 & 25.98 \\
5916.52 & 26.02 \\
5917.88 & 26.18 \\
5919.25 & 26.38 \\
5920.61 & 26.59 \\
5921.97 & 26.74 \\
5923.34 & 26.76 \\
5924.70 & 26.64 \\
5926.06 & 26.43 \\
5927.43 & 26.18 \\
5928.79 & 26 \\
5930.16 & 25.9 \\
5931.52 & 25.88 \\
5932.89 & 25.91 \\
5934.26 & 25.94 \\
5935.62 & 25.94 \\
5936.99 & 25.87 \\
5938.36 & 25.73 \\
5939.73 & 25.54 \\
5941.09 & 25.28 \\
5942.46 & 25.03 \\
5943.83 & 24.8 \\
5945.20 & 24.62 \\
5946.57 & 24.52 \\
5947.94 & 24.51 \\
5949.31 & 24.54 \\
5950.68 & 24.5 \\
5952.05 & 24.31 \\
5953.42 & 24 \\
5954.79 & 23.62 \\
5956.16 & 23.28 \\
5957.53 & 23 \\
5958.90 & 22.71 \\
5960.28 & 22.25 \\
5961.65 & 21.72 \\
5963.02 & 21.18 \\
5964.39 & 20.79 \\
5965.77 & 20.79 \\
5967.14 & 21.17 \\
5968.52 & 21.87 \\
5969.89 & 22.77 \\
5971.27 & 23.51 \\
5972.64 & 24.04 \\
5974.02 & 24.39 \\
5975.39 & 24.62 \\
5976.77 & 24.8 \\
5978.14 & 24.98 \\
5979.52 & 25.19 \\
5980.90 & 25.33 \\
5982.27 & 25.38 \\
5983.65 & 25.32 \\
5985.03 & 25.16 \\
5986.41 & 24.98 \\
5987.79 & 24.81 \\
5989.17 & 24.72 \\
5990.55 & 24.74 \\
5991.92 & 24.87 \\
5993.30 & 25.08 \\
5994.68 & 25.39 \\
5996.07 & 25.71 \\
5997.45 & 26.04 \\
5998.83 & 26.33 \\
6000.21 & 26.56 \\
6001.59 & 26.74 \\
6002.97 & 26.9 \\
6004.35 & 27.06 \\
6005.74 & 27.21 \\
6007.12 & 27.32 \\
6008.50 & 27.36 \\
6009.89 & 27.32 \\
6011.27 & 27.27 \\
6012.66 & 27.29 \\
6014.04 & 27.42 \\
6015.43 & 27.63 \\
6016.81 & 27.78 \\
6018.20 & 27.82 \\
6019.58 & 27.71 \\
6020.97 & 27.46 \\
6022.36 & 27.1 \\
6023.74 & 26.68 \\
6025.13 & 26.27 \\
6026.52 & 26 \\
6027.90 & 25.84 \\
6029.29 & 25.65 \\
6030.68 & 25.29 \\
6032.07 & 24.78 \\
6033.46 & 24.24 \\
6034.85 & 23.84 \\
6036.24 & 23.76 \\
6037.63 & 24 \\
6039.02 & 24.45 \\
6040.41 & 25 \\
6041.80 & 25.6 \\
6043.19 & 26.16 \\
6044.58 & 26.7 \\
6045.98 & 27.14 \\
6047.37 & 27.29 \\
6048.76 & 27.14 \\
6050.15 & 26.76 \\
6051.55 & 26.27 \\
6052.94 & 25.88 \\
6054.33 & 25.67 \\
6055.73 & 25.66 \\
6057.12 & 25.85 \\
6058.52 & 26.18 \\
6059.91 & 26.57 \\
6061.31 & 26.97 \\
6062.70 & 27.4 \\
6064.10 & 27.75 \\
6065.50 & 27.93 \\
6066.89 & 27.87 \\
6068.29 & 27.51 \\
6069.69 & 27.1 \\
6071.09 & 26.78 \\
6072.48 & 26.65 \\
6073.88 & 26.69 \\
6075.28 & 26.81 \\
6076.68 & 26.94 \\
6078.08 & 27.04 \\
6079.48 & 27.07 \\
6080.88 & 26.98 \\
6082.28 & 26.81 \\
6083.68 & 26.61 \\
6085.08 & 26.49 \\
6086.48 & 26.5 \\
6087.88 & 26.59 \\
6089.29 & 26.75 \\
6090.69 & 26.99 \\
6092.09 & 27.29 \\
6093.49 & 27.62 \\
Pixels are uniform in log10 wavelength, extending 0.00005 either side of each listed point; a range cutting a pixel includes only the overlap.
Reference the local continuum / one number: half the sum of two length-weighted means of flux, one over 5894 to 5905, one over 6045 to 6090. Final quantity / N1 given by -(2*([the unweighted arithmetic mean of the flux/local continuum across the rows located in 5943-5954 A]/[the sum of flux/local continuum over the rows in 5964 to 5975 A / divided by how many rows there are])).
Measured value -2.18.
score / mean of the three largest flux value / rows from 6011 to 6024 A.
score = 27.8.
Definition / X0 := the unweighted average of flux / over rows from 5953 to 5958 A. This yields 23.5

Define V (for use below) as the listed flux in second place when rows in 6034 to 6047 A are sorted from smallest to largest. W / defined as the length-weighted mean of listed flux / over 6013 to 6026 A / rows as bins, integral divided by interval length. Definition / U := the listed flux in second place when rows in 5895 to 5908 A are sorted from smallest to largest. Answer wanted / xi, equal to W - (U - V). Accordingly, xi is 25.4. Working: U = 25.78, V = 23.84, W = 27.3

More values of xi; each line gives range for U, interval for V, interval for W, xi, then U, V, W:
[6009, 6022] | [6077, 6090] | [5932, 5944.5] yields 24.8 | 27.29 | 26.5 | 25.6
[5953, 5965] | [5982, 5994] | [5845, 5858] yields 30.2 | 21.18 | 24.74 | 26.6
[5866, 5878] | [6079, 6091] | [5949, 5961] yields 23.0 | 27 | 26.5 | 23.5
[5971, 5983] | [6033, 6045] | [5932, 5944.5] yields 25.4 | 24.04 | 23.84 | 25.6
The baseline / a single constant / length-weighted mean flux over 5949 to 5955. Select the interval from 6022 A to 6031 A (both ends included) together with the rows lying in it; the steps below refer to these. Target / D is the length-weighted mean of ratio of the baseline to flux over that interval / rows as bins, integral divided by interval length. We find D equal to 0.929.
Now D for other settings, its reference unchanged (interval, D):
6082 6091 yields 0.909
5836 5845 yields 0.953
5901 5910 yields 0.921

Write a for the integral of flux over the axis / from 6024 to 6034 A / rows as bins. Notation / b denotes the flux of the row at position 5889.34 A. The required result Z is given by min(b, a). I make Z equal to 27.0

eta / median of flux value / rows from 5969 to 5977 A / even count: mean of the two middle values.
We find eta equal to 24.2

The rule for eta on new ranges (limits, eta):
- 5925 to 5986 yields 24.6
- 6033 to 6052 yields 25.9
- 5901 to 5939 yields 26.2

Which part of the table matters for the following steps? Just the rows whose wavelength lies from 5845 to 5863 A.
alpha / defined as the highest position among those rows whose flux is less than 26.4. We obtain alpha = 5848.79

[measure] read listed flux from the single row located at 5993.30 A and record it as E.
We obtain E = 25.08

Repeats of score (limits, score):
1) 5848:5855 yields 27.2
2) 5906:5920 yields 26.6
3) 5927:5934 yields 26.0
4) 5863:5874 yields 28.0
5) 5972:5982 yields 25.2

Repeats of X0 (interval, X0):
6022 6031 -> 26.1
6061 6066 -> 27.5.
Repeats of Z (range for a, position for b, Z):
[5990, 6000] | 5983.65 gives 25.3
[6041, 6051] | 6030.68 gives 25.3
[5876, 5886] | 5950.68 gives 24.5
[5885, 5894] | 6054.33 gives 25.7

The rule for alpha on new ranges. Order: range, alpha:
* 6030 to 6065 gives 6058.52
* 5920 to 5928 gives 5927.43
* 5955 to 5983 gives 5982.27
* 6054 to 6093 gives 6058.52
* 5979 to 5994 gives 5993.30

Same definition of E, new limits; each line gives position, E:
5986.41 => 24.98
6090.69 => 26.99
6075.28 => 26.81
